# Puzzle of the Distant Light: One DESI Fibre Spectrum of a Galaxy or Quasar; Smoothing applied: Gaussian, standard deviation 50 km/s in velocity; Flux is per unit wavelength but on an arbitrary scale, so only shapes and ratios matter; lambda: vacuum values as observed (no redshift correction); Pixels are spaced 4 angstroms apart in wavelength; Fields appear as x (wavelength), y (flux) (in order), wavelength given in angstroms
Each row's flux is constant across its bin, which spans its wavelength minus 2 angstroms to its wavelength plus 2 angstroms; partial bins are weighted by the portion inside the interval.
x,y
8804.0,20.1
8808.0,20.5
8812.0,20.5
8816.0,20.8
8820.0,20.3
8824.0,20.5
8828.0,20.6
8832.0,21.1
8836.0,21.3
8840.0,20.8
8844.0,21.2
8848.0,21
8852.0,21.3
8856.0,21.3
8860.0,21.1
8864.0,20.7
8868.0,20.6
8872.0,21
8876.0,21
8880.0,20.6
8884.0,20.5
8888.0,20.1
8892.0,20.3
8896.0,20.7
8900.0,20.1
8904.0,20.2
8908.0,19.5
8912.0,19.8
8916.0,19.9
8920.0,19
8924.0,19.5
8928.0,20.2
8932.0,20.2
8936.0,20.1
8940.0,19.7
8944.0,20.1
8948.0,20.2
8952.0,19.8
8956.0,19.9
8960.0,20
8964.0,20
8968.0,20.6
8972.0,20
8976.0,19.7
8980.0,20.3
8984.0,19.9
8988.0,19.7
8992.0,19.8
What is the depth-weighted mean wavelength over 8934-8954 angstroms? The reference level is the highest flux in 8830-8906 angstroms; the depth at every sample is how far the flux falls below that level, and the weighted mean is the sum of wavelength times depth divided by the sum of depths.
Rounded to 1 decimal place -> 8944.1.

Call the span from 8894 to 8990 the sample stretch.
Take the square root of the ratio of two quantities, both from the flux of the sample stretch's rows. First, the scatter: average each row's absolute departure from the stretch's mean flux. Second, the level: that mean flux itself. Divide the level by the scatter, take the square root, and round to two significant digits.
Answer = 8.7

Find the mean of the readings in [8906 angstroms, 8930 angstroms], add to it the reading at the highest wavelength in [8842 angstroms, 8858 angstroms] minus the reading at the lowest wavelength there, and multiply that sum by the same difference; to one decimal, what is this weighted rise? 2.0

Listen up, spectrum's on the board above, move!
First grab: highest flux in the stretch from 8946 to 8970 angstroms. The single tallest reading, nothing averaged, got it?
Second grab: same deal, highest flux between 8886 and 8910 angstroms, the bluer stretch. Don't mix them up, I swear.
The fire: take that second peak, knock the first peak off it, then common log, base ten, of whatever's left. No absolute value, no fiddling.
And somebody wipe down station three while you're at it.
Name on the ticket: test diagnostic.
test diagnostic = -1.00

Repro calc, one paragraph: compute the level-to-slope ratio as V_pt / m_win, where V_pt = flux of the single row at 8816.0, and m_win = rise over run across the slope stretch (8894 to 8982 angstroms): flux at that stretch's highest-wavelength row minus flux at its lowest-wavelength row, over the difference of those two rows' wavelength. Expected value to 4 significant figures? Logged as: -4368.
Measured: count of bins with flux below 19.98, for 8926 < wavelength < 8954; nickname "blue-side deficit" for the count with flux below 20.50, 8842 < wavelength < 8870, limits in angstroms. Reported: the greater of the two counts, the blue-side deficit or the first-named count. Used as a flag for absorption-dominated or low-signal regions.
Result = 2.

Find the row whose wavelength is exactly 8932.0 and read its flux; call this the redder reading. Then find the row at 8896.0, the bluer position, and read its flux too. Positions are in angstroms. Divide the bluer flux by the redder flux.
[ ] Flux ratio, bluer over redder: 1.02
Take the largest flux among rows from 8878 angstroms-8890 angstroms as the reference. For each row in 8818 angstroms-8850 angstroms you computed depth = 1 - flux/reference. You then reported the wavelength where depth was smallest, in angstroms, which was 8836.0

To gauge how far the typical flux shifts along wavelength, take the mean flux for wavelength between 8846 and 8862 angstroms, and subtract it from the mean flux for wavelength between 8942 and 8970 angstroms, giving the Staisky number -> -1.1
